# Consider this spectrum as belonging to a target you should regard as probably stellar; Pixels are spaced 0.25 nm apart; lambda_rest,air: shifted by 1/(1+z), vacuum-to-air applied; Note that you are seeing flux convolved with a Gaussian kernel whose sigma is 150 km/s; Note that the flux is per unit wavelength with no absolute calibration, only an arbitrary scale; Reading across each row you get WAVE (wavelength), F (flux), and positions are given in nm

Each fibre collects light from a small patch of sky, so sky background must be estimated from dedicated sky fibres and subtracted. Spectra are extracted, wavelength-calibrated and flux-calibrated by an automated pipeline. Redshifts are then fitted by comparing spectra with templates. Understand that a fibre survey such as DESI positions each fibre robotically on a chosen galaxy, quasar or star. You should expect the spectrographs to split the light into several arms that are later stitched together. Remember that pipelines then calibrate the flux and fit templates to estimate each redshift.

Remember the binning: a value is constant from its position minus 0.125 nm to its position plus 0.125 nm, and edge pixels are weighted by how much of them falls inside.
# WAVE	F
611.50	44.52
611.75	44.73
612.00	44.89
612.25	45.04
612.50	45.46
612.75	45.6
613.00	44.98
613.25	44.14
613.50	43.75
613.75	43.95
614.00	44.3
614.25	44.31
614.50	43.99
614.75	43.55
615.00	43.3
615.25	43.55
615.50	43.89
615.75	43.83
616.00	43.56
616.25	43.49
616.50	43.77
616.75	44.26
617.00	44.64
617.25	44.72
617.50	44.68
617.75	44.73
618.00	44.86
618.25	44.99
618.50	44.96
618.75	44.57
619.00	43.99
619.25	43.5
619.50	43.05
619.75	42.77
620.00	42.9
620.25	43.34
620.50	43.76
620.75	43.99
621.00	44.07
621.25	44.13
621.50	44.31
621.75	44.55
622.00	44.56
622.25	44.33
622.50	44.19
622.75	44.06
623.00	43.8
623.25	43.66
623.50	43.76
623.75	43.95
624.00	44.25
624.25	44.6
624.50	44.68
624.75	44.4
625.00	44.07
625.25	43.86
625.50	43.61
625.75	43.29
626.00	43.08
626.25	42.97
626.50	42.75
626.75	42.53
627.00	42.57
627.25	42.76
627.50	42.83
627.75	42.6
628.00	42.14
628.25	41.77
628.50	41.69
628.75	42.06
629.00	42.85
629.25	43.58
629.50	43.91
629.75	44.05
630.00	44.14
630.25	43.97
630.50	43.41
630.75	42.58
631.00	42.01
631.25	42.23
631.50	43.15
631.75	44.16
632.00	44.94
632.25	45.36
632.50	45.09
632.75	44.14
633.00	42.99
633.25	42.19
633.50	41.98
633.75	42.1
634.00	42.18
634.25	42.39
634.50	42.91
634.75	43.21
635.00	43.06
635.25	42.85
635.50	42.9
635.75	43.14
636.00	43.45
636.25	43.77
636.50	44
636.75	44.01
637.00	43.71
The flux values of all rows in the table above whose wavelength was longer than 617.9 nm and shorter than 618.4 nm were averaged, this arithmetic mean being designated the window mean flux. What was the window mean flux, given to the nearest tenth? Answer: 44.9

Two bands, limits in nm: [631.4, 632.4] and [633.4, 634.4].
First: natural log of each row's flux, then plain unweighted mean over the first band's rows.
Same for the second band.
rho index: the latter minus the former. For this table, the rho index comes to -0.052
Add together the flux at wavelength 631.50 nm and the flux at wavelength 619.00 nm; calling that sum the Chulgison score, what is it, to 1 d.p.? 87.1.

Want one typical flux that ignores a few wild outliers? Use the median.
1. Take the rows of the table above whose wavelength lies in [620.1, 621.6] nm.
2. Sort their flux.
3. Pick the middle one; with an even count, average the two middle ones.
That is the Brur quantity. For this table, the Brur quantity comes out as 44.0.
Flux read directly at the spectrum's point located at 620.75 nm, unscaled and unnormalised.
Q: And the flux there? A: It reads 43.99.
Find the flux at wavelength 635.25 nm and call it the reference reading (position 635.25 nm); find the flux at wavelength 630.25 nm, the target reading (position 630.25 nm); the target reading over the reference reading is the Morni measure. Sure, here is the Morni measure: 1.03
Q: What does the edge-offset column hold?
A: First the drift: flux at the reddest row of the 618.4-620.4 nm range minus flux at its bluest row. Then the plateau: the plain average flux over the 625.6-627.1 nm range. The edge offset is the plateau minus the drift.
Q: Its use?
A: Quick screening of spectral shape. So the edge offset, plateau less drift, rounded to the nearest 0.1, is 44.5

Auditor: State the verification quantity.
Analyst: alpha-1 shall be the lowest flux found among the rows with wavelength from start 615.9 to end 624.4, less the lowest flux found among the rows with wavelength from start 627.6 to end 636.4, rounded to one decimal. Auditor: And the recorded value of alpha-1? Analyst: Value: 1.1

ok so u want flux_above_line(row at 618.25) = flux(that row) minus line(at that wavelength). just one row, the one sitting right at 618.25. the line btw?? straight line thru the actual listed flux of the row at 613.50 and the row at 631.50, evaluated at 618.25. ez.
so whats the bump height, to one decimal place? 1.4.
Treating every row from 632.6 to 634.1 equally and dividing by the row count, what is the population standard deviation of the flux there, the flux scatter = 0.76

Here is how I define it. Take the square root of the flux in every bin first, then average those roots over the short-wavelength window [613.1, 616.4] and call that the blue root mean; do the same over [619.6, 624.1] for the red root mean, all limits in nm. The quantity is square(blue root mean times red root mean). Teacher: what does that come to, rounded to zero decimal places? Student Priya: 1924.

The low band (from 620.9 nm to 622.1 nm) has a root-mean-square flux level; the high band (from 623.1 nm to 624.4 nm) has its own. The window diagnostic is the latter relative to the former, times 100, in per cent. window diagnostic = 99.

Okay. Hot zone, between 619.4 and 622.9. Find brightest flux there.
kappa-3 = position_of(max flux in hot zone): 622.00 nm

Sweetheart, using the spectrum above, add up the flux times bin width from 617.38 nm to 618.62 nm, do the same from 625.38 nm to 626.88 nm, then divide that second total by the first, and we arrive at 1.2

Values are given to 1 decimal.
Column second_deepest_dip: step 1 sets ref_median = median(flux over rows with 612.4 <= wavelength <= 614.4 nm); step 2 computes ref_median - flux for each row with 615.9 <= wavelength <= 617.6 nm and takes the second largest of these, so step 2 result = 0.7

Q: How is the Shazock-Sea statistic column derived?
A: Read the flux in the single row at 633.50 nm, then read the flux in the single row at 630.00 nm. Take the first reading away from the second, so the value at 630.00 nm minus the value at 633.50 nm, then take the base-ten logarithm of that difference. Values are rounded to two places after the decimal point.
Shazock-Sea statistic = 0.33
